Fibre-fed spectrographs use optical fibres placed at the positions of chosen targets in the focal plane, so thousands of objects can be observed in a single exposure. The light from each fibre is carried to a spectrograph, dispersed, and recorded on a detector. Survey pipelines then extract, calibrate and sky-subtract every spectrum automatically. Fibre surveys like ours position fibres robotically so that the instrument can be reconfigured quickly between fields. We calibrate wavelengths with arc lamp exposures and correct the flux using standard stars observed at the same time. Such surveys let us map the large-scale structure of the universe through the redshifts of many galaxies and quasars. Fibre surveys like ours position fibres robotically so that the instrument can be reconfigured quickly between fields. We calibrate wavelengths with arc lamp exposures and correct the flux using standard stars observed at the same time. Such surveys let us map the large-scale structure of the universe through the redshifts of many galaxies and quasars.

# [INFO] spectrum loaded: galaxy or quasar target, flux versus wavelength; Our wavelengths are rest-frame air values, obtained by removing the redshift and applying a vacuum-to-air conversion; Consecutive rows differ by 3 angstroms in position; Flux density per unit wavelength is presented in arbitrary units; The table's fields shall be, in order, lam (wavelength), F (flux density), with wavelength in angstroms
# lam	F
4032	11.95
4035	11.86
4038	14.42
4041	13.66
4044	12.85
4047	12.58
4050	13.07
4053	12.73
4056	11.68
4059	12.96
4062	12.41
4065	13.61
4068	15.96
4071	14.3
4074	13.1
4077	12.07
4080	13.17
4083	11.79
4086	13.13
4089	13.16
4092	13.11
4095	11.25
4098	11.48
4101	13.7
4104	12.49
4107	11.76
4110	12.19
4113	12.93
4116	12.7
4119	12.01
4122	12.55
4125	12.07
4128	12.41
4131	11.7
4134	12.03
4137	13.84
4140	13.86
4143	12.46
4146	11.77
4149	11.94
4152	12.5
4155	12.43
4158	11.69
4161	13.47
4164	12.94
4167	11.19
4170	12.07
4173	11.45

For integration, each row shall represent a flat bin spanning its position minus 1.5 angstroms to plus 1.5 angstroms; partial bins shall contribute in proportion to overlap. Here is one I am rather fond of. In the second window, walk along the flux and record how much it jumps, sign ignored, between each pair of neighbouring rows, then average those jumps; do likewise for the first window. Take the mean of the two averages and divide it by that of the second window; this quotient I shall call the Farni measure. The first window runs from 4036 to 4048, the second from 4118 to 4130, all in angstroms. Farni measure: 1.18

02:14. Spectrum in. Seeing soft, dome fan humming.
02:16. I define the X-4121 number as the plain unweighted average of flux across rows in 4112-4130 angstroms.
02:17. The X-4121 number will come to 12.4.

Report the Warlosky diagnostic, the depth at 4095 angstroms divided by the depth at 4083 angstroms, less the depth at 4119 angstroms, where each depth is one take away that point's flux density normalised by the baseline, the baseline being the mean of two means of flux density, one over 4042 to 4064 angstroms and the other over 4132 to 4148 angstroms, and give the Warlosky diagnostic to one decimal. 1.5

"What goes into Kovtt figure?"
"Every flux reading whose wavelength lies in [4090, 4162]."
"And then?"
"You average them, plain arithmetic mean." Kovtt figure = 12.43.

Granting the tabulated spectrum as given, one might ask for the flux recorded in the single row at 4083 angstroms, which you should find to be 11.79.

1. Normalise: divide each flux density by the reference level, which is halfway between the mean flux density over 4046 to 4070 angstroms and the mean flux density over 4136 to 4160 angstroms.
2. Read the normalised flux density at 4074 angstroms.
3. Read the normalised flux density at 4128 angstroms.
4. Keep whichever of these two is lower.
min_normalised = 0.97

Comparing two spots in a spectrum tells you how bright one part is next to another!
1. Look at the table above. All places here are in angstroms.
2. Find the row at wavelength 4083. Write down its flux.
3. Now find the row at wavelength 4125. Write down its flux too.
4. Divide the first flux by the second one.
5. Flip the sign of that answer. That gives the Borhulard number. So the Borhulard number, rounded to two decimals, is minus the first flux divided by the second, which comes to -0.98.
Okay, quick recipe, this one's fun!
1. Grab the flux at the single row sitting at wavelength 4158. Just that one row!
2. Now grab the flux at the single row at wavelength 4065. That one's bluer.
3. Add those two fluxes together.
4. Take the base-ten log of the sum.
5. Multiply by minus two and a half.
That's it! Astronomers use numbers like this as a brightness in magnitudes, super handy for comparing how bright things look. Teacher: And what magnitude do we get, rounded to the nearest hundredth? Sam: -3.51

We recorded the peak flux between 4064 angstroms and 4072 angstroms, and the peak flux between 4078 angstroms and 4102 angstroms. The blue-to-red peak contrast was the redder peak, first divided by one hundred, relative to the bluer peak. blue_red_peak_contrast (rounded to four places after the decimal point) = 0.0086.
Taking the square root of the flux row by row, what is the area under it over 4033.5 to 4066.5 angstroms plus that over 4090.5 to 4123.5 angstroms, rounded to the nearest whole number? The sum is 235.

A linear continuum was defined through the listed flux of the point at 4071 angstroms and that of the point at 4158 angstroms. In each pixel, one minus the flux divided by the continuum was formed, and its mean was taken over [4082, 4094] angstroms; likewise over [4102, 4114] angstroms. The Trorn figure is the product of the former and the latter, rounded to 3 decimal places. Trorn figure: 0.005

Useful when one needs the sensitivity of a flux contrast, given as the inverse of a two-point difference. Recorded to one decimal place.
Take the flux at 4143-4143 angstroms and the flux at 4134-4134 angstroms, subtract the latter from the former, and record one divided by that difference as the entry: 2.3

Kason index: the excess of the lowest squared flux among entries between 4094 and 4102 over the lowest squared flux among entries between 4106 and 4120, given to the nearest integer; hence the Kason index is -12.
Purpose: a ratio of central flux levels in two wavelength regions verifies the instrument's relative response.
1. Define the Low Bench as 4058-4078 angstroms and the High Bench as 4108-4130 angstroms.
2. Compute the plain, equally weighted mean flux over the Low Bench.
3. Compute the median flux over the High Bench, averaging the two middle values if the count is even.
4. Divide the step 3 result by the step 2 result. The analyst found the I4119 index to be 0.92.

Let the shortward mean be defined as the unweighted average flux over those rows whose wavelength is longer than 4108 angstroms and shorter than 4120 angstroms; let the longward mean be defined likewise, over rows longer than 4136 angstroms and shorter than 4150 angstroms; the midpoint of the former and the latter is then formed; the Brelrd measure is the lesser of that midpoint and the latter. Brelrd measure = 12.6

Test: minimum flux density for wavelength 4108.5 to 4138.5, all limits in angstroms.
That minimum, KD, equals 11.7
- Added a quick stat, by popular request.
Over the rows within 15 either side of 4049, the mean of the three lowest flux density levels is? 12.0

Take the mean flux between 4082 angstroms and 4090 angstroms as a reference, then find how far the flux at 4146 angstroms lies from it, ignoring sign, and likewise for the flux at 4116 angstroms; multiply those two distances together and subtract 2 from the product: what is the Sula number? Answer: -2.0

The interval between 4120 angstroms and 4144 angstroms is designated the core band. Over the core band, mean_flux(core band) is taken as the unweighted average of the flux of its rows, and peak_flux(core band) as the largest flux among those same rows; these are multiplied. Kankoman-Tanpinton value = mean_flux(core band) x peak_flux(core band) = 175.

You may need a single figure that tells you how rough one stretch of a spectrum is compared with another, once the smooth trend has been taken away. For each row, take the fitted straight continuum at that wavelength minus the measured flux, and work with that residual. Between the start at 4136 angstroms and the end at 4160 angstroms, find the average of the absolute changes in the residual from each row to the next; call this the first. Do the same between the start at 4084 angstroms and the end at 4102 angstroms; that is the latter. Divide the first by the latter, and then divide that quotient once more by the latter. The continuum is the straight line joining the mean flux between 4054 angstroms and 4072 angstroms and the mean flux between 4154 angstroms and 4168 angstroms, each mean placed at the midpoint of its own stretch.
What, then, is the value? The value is 0.66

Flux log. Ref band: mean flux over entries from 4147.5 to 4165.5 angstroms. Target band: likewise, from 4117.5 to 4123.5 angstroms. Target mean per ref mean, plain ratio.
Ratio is 0.98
